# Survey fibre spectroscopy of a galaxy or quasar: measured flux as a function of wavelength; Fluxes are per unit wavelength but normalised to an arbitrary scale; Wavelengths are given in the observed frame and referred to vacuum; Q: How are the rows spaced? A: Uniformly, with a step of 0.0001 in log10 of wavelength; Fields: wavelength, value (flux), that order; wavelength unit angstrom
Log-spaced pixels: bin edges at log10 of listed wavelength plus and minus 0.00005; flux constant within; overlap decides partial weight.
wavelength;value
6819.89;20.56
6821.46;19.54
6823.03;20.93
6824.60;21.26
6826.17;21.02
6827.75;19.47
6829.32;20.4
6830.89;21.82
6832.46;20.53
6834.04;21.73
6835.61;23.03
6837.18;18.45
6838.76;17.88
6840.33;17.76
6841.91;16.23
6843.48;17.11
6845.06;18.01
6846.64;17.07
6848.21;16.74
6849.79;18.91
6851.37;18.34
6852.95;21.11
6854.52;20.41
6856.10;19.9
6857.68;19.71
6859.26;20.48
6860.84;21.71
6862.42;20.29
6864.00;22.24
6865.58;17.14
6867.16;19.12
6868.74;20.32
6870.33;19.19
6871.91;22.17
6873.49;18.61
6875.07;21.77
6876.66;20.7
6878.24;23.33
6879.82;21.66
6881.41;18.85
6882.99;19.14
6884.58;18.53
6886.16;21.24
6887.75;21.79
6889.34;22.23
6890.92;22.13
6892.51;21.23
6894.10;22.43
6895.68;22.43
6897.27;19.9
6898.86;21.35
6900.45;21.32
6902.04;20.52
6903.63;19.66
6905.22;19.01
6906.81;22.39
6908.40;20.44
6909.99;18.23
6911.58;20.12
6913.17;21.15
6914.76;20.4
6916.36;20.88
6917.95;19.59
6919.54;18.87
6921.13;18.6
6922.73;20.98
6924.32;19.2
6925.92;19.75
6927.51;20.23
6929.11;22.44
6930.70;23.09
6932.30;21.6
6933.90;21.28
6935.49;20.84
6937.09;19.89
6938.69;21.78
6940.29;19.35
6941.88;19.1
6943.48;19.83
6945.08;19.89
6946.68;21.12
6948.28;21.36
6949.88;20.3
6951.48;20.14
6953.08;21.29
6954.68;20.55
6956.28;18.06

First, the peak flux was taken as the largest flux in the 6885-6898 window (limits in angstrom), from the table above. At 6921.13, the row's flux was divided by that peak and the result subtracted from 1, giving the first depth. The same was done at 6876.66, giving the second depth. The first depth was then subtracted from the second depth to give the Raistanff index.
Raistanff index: -0.094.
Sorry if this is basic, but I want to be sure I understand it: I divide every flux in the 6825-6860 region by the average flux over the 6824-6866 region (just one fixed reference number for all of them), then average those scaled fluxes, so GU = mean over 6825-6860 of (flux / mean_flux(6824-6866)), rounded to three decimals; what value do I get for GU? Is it 0.989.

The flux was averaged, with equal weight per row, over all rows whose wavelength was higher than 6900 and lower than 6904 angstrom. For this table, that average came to 20.5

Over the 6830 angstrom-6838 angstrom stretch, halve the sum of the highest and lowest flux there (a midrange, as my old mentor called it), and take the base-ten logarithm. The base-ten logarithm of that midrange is 1.317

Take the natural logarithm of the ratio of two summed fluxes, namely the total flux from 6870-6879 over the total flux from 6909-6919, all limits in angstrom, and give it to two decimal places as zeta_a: 0.04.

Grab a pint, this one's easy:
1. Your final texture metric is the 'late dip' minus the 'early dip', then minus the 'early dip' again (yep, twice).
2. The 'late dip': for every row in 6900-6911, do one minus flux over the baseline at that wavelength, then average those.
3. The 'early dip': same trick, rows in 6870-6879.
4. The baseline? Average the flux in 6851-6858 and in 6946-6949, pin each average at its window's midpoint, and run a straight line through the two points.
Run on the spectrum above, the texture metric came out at 0.10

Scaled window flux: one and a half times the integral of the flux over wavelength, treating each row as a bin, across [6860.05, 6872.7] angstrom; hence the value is 385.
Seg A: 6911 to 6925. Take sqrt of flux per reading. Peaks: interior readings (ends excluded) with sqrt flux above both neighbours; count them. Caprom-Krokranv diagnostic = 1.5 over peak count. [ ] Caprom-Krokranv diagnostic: 0.50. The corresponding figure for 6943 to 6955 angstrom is 0.75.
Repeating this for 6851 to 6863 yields 0.75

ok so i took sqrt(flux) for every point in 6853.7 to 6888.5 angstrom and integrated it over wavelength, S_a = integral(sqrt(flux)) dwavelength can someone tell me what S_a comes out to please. 157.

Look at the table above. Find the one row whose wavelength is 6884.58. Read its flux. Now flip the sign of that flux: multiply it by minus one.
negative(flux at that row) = -19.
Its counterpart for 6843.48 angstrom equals -17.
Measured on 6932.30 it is -22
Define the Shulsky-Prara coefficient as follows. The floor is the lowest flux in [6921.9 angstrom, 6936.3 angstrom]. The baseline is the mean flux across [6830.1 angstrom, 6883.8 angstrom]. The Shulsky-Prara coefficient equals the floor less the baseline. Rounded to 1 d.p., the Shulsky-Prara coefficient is -0.5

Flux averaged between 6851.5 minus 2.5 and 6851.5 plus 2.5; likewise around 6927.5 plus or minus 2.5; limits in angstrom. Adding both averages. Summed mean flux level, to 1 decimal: 40.3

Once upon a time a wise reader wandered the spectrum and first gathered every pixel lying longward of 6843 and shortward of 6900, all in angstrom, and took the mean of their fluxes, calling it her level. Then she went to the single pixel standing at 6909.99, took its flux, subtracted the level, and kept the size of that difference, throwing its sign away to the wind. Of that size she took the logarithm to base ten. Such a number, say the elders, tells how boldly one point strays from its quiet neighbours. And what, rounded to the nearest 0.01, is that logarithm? 0.30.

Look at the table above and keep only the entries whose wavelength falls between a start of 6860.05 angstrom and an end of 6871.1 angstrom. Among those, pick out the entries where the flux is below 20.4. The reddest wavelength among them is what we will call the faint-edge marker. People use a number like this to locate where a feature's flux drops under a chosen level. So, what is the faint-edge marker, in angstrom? 6870.33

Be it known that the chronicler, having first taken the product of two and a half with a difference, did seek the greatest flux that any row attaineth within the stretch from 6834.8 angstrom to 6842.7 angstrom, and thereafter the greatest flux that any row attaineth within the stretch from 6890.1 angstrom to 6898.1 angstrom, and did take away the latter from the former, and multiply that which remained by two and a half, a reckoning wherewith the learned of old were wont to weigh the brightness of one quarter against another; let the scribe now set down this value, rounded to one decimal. 1.5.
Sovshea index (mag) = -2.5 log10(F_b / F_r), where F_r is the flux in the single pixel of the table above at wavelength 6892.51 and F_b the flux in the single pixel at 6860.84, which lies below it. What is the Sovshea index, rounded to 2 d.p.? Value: -0.02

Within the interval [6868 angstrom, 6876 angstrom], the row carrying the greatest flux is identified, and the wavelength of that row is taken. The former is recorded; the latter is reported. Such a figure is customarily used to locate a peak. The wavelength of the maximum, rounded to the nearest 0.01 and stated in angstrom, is 6871.91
